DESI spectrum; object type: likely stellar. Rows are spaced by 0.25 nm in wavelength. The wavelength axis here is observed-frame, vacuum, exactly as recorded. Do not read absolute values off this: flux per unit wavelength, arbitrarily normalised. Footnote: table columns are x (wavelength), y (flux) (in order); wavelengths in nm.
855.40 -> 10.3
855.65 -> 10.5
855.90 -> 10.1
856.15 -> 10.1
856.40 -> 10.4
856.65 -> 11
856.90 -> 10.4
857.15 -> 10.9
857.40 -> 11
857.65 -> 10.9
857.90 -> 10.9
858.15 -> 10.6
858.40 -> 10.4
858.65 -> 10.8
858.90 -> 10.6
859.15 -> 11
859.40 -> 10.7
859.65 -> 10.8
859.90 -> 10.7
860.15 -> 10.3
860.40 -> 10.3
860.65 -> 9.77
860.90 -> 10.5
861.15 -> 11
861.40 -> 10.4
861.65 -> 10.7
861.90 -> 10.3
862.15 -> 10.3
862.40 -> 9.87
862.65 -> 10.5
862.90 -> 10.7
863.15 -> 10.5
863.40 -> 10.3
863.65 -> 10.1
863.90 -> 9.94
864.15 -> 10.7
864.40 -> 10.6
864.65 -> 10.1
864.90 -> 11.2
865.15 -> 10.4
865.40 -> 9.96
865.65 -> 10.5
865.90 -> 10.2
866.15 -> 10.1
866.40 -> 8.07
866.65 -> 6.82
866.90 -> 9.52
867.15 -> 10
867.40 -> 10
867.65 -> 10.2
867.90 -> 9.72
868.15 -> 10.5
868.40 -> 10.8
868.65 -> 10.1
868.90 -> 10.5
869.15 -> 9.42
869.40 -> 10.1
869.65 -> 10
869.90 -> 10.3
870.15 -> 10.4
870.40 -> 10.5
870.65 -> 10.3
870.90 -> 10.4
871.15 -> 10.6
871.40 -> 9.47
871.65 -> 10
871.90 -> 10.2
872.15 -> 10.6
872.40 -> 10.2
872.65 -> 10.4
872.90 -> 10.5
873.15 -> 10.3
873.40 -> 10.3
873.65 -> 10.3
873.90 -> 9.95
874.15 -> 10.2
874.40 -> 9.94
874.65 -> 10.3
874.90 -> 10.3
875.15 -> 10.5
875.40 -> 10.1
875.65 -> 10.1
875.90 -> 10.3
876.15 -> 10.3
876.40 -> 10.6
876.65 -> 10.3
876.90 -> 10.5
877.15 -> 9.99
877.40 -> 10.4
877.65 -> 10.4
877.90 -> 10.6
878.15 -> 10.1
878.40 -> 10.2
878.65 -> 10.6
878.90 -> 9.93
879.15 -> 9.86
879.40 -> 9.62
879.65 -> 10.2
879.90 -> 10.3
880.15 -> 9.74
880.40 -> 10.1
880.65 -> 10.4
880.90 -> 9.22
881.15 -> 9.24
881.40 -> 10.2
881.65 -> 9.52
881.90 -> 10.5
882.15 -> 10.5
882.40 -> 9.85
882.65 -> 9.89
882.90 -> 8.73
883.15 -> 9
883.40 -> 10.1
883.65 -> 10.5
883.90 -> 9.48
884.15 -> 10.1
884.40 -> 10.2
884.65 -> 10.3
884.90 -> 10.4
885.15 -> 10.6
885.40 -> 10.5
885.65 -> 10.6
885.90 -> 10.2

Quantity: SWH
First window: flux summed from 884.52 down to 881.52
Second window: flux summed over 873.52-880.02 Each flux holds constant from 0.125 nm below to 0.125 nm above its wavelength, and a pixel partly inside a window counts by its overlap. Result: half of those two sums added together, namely 192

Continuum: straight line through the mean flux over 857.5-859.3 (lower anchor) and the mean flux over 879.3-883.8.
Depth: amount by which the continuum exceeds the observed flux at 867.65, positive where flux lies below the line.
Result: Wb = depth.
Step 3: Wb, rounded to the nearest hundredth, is 0.19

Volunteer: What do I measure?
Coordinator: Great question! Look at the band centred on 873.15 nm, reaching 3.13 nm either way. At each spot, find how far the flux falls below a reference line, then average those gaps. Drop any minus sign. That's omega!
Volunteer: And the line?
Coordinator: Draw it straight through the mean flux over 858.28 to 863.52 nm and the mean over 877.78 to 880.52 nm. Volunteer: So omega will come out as 0.02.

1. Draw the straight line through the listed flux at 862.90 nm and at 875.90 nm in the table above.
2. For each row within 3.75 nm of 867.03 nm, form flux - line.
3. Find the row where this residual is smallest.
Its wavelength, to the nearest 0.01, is 866.65 nm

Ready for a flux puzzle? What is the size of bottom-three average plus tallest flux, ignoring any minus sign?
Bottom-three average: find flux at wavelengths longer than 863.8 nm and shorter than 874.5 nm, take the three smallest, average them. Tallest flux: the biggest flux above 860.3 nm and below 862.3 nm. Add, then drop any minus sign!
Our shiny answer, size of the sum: 19.1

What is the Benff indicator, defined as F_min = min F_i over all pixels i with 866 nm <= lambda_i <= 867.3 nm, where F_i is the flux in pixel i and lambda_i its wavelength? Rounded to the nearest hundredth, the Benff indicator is 6.82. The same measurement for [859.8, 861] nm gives 9.77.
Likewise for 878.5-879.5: 9.62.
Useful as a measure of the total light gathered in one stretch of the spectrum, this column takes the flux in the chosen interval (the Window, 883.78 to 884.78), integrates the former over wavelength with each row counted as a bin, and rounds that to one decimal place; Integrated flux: 10.0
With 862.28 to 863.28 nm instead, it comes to 10.4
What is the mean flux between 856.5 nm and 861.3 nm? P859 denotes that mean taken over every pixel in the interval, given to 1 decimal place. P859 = 10.7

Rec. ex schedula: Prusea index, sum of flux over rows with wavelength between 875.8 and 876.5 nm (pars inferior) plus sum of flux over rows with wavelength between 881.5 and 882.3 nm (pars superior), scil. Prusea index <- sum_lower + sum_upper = 61.7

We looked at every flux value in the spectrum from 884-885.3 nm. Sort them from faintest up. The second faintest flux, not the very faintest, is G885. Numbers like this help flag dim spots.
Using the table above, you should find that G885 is 10.2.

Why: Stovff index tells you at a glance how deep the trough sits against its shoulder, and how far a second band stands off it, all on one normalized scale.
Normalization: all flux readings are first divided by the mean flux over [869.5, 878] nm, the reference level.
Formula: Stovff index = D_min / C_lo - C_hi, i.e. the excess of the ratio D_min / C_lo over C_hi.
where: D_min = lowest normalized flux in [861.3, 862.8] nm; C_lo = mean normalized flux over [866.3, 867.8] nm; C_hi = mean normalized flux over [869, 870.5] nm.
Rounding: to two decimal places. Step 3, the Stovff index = 0.10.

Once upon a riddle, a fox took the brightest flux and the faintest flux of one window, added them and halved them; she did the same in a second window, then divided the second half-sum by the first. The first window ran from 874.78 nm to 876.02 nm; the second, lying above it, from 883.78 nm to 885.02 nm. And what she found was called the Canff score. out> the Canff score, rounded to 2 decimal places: 0.97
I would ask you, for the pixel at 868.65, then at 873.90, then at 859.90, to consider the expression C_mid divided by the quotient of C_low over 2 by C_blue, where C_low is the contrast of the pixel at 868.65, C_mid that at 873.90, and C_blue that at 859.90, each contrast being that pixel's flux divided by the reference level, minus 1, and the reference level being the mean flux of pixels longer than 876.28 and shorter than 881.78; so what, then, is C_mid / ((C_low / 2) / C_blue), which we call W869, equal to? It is -2.1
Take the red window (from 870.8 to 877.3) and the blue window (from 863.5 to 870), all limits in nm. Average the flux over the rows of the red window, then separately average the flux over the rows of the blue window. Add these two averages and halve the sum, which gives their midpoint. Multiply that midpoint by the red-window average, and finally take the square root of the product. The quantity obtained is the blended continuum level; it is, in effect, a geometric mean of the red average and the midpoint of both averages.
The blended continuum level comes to 10.2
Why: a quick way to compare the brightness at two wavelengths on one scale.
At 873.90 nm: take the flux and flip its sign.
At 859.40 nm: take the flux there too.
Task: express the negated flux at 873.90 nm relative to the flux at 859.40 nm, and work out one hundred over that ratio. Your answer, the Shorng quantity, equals -108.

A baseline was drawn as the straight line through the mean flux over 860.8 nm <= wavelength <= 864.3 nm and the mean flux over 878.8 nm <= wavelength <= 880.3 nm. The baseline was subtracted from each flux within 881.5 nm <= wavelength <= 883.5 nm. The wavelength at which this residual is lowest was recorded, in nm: 882.90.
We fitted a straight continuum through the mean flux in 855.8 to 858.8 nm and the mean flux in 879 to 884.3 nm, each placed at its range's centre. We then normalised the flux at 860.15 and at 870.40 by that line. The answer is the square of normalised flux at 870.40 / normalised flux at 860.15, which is 1.11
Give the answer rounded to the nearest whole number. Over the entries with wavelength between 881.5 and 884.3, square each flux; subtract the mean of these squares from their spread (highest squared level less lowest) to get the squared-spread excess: -63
